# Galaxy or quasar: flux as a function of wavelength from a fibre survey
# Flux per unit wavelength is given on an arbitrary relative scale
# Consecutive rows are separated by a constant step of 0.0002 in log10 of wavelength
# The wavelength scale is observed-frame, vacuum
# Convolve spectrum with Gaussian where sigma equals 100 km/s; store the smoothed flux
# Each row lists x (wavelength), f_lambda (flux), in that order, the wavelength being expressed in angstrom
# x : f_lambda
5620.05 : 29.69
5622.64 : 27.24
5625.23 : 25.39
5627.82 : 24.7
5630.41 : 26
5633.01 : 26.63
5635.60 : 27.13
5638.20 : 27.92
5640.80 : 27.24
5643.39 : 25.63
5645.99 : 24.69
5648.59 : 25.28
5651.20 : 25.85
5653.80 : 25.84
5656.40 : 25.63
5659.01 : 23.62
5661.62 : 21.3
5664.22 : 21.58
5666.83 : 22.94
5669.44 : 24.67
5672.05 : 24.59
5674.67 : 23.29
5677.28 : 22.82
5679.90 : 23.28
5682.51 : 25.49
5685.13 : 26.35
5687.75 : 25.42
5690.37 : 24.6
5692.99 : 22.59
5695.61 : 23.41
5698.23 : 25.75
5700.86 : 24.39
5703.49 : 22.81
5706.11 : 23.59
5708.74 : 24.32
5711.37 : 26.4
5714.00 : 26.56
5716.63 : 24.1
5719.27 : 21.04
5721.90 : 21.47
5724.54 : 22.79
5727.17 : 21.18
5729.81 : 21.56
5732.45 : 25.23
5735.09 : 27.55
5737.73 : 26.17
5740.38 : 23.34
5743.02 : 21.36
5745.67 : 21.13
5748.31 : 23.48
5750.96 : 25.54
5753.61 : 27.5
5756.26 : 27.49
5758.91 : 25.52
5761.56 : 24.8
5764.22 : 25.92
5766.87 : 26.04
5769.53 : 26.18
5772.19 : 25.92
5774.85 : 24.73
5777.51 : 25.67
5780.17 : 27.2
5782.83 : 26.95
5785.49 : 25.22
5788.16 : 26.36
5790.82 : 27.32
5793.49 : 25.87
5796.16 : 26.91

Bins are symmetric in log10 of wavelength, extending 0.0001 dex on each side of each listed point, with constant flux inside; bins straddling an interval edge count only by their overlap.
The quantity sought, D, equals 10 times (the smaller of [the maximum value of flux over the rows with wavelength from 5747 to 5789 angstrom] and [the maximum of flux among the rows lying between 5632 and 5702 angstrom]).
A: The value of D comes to 275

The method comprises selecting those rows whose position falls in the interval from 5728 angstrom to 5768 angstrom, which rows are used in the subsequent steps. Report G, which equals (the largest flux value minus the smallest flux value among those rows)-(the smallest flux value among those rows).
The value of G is -15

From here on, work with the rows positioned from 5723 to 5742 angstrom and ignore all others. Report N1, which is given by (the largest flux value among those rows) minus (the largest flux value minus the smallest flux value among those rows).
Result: 21.2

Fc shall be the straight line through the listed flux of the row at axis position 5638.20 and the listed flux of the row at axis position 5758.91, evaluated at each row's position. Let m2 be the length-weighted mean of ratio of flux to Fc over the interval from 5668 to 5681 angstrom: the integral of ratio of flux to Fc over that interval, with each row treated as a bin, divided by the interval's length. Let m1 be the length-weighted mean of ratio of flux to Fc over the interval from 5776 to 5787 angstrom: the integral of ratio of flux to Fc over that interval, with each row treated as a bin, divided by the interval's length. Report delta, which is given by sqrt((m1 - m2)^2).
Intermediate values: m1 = 1.05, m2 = 0.87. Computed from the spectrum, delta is 0.17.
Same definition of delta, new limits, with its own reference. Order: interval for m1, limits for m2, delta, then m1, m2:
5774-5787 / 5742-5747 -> 0.21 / 1.04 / 0.82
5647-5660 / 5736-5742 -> 0.04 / 0.91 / 0.96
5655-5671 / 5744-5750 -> 0.02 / 0.85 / 0.87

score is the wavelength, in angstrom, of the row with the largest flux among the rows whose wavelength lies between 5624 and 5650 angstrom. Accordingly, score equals 5638.20 angstrom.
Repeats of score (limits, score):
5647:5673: 5651.20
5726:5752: 5735.09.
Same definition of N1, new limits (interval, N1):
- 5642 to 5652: 24.7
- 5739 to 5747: 21.1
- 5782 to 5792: 25.2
